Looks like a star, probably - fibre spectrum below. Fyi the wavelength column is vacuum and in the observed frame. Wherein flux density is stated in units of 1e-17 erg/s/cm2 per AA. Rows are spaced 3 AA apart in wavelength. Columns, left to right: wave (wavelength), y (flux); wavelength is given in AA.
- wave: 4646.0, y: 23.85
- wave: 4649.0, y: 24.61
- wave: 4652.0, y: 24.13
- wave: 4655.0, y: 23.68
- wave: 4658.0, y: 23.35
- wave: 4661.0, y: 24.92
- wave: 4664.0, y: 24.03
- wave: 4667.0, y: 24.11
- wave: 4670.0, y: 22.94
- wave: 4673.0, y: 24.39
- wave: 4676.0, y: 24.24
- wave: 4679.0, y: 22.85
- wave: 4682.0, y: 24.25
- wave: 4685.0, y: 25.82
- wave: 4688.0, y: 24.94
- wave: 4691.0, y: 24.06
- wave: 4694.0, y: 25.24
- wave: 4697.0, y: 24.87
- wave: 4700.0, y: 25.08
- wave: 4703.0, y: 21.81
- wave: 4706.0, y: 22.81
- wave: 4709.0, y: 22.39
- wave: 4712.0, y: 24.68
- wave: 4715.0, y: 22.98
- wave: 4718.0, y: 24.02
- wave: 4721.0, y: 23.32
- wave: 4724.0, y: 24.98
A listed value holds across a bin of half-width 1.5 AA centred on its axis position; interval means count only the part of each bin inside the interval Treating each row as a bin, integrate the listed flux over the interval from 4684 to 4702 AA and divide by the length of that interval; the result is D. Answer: 24.9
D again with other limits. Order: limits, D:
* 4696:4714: 23.6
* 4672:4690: 24.4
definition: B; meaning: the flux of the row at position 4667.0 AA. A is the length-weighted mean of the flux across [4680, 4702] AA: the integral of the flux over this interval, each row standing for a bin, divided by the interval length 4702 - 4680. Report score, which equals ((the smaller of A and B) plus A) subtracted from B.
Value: -24.8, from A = 24.8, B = 24.11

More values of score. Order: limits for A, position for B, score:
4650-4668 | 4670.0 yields -24.1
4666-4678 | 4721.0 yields -23.9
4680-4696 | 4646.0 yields -24.8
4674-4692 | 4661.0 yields -23.8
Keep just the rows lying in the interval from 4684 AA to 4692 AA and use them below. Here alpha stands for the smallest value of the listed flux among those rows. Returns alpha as 24.06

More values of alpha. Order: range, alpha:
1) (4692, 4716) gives 21.81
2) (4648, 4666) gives 23.35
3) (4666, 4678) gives 22.94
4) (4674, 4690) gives 22.85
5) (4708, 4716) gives 22.39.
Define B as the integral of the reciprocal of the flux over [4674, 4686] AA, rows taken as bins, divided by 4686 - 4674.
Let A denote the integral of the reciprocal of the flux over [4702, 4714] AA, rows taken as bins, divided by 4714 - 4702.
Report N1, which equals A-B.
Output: 0.0023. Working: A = 0.0436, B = 0.0413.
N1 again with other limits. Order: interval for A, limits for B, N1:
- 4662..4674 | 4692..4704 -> 0.0007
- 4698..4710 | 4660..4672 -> 0.0016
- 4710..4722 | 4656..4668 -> 0.0007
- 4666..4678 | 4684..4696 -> 0.0019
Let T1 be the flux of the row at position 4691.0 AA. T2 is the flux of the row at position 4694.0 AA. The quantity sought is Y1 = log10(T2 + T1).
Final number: 1.693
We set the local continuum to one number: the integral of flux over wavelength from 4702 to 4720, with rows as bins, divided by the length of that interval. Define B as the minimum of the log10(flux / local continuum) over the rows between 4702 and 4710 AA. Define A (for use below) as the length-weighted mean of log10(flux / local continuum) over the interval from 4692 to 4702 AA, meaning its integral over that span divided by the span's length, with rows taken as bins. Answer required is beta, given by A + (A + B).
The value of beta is 0.035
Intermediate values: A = 0.030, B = -0.03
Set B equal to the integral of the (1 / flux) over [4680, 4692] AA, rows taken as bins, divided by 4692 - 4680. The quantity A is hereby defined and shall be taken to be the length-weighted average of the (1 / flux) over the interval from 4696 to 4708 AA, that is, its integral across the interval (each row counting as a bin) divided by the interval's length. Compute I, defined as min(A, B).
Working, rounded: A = 0.0426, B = 0.0405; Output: 0.0405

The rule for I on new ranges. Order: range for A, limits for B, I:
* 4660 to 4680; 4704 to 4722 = 0.0418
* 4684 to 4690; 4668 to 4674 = 0.0396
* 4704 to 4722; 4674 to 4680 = 0.0423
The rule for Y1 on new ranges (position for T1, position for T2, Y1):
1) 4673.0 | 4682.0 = 1.687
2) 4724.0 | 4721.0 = 1.684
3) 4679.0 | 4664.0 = 1.671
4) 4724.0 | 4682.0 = 1.692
